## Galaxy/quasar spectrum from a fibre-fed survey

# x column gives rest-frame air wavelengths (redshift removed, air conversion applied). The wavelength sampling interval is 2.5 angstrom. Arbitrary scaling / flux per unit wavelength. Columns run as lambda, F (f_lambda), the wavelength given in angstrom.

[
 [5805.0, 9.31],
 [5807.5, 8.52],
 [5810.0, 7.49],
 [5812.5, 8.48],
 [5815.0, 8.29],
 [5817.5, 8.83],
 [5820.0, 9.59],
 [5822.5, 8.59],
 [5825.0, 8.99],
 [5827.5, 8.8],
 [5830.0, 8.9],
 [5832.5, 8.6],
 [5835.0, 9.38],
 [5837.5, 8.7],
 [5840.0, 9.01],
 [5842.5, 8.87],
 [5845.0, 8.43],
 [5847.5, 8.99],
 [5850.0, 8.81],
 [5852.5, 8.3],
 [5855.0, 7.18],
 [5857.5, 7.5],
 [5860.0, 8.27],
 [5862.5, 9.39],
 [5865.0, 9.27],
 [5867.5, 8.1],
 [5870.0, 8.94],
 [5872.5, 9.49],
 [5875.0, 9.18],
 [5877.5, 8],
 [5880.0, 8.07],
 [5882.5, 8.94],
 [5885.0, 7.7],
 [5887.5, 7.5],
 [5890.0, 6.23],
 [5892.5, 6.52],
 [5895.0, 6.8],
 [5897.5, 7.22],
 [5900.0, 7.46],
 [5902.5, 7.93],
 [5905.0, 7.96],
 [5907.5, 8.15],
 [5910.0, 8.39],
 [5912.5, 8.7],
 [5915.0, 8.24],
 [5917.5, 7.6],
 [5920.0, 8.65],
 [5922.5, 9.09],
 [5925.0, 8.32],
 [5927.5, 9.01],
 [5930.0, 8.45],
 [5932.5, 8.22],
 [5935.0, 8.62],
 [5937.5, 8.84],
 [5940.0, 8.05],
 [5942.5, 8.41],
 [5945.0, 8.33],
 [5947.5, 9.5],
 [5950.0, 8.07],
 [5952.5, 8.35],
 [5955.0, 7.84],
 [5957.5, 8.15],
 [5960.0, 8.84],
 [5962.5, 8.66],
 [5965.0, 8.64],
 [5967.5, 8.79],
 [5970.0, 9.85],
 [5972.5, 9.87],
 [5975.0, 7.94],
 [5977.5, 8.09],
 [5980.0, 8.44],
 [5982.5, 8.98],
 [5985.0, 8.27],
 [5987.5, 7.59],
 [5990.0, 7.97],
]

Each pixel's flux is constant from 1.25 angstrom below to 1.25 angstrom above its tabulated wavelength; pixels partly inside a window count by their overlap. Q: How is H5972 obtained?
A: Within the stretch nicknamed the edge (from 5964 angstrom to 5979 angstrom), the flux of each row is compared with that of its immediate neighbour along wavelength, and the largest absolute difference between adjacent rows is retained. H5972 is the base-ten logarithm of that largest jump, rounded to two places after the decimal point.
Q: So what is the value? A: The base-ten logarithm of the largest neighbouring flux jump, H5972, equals 0.29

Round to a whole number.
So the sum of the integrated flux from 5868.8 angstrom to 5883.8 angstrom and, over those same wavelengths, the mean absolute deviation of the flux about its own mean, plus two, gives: 134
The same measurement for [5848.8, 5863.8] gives 126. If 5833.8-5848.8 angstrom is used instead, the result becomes 136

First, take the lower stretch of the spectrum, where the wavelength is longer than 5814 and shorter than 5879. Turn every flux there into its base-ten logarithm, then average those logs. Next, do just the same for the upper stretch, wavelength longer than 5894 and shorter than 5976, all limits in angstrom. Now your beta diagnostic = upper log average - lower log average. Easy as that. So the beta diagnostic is -0.016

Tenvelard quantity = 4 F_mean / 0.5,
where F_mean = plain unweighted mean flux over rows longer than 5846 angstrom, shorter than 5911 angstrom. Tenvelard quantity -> 65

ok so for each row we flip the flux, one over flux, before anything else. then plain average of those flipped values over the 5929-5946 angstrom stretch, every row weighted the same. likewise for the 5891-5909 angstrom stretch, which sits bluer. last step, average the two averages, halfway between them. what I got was 0.127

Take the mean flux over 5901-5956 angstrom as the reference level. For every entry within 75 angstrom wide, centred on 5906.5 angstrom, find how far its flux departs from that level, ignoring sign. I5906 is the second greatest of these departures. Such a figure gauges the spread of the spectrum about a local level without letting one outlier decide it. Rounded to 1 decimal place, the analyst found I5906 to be 1.9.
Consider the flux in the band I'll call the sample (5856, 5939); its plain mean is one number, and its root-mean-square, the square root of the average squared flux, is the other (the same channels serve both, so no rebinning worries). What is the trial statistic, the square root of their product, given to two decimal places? 8.22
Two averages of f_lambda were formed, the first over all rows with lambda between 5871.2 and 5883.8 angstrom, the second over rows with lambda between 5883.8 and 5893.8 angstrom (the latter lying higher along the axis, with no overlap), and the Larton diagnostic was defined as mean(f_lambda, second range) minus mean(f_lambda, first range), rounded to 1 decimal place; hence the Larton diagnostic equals -1.7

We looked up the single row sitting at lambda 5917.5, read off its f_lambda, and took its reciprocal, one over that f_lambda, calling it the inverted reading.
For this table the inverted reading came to 0.132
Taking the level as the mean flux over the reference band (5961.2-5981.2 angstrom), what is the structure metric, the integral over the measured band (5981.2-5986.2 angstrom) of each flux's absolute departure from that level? 1.8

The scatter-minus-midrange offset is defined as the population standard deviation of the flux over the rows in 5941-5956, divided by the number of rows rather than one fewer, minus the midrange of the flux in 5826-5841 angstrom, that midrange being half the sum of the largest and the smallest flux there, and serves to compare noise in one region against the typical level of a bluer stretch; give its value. -8.47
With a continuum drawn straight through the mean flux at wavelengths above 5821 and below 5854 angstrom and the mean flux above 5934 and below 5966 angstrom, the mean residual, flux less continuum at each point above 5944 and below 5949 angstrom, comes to 0.4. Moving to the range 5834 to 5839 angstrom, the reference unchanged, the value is 0.2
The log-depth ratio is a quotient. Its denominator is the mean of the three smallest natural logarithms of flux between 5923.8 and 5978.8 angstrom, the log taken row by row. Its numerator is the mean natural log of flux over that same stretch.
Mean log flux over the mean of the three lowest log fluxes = 1.04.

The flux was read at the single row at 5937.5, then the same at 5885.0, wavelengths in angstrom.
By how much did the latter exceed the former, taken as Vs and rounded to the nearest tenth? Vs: -1.1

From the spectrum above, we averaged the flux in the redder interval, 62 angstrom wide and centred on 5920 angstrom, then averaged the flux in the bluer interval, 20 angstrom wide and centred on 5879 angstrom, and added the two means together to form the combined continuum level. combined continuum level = 16.6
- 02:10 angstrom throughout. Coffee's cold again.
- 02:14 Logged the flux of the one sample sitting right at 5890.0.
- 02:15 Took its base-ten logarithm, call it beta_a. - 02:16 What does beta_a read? 0.79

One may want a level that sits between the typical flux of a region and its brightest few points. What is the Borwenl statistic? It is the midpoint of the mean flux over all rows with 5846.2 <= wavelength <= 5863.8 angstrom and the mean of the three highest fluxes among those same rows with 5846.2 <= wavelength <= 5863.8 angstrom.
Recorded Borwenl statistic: 8.71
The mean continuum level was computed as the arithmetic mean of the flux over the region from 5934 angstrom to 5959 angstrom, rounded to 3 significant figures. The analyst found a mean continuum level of 8.42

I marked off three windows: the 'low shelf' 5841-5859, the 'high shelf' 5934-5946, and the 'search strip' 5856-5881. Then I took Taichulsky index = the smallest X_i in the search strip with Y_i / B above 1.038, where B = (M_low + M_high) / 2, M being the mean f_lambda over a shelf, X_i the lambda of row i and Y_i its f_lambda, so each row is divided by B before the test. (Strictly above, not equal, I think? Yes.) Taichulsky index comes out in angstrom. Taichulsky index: 5862.5 angstrom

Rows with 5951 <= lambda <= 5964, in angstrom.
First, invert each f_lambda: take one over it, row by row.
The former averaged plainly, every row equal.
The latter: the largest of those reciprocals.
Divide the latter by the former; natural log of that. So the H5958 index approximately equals 0.063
